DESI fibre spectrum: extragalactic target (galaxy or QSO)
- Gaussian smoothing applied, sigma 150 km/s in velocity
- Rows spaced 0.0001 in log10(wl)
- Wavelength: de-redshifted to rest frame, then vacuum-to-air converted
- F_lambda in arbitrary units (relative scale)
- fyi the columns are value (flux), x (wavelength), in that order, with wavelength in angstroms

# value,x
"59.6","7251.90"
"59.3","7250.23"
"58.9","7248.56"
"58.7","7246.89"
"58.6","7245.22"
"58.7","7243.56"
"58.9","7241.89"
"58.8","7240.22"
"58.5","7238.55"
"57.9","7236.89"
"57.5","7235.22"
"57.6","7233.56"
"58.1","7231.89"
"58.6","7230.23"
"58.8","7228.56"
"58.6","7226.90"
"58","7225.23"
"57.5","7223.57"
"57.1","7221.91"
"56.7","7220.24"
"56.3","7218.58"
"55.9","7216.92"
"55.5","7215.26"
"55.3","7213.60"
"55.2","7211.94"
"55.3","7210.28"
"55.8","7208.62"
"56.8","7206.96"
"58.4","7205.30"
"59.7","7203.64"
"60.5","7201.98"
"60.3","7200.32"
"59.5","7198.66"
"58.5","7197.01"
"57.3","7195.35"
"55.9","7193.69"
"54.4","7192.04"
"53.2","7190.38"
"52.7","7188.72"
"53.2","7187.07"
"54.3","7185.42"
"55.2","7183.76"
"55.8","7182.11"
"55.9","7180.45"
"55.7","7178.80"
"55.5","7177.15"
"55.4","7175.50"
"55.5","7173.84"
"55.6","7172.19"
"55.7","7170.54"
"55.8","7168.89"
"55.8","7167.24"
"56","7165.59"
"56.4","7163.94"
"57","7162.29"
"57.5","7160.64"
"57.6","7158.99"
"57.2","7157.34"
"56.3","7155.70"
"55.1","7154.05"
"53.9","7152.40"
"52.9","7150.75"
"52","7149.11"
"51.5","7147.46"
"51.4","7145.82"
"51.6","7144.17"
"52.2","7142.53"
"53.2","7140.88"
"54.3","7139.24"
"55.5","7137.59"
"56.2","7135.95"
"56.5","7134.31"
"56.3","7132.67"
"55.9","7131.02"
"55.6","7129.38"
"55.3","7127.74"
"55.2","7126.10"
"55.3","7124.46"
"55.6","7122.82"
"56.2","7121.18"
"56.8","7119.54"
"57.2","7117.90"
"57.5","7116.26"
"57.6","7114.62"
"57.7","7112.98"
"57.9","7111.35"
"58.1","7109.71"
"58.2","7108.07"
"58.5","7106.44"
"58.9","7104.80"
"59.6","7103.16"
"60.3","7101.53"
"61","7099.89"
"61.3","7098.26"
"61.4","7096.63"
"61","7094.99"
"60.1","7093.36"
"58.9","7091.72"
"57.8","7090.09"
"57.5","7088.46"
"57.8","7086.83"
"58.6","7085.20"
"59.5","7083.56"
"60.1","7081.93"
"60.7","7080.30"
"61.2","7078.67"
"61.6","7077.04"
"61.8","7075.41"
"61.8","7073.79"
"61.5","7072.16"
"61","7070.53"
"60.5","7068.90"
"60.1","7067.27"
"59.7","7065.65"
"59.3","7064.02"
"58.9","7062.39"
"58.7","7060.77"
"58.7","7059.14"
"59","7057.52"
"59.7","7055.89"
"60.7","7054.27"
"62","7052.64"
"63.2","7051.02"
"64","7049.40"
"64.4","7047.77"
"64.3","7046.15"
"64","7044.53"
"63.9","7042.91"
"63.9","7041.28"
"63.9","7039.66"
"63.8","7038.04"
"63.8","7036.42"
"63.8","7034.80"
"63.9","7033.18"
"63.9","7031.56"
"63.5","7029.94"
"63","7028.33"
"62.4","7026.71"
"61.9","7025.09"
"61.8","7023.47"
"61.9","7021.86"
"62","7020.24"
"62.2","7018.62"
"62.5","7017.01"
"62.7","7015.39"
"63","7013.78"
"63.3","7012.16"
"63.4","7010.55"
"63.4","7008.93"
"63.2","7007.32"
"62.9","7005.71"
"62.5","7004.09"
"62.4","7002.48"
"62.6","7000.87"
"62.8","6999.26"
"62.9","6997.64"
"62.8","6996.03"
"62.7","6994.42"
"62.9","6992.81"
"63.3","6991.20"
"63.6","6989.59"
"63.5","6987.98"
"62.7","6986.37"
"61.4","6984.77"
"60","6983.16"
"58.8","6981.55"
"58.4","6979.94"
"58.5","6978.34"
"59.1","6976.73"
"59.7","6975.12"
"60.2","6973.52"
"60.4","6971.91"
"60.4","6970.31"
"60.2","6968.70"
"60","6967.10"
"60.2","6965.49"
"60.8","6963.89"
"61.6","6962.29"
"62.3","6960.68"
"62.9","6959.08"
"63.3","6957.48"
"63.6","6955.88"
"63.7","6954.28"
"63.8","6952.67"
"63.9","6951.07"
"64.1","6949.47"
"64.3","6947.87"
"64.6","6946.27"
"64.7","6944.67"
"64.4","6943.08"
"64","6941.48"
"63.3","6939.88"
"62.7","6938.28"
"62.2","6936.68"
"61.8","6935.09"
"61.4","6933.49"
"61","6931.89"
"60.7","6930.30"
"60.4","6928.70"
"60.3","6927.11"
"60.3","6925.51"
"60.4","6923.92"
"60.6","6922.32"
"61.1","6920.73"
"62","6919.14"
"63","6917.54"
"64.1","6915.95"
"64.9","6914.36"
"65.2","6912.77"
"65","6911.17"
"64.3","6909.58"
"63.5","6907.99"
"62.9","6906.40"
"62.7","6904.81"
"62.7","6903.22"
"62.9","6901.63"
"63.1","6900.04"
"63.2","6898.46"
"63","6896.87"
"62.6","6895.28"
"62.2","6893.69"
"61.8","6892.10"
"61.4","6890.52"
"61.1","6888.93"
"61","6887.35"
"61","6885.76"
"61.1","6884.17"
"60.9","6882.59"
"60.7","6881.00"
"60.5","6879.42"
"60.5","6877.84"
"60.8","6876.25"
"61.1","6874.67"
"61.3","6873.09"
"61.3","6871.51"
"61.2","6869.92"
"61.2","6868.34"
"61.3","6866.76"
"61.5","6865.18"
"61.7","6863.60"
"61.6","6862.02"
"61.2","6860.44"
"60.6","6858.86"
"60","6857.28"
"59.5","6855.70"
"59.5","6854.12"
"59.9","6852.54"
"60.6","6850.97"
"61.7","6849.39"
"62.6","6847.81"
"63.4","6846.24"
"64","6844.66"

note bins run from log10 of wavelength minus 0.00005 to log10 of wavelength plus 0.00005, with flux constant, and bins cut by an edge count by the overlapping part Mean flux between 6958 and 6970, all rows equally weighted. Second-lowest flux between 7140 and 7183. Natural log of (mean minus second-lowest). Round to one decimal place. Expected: 2.3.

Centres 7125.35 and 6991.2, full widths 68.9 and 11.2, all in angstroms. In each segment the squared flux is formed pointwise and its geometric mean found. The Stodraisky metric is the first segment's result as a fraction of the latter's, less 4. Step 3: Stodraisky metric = -3.20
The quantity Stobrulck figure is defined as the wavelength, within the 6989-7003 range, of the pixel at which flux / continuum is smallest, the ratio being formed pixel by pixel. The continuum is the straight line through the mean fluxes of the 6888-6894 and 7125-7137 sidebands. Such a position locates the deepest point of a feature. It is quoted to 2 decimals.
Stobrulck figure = 7002.48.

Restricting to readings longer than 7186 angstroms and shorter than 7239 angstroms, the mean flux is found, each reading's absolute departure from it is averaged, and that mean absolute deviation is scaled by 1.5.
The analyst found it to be 2.4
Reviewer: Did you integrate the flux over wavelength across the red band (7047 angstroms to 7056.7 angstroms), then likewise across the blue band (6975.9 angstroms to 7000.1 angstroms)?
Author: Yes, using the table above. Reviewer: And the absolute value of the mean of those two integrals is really 1047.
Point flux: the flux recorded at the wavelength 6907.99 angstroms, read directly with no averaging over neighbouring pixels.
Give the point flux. 63.5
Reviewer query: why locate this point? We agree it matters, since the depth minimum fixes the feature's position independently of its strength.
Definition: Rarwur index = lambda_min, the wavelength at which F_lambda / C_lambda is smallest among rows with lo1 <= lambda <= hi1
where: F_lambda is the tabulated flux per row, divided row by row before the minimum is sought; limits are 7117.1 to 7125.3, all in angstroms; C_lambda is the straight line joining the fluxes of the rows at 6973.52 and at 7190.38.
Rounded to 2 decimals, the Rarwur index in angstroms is 7124.46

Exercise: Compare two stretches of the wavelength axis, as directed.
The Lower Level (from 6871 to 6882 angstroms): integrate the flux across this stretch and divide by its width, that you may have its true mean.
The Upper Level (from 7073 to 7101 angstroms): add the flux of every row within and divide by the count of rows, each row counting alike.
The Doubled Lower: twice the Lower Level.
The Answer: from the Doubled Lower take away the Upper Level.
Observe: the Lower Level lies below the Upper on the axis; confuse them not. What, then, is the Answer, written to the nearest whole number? 62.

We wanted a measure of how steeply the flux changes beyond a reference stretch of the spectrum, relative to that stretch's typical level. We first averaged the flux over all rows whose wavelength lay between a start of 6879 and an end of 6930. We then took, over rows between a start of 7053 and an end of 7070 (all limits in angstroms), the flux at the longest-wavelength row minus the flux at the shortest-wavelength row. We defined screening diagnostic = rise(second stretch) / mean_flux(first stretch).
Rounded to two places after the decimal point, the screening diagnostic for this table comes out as 0.00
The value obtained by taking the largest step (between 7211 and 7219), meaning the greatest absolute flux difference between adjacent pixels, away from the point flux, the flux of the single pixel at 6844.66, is 63.6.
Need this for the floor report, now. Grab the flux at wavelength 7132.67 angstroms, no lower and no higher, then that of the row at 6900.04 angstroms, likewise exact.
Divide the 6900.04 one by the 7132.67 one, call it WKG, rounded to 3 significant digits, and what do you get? 1.12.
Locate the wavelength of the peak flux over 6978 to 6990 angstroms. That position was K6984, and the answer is 6989.59 angstroms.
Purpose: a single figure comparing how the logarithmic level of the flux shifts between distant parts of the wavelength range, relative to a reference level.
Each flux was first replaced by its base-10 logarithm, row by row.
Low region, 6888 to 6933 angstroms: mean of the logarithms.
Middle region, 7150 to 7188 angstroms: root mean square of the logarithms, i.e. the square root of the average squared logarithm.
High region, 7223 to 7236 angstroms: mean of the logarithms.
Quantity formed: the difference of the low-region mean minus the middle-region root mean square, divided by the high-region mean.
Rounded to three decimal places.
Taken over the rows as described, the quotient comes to 0.028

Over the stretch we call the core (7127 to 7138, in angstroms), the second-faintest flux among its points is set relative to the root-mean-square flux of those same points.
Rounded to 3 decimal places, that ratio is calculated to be 0.993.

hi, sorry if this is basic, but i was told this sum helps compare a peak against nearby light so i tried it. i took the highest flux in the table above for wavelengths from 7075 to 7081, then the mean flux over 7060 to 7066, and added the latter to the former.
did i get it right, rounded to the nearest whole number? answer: 121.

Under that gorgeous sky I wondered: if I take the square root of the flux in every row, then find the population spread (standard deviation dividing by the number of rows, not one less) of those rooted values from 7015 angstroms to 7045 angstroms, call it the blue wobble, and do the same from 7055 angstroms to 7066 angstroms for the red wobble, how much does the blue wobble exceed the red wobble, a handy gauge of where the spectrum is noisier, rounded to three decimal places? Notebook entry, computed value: 0.027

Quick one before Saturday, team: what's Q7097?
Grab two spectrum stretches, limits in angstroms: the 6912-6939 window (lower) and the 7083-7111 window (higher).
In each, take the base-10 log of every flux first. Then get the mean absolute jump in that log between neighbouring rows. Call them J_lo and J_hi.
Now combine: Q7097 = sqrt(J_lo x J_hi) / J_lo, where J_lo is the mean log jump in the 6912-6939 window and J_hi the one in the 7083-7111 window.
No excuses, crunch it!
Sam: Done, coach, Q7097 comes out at 1.15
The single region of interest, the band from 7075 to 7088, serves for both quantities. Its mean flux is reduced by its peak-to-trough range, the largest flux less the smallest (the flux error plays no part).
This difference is 56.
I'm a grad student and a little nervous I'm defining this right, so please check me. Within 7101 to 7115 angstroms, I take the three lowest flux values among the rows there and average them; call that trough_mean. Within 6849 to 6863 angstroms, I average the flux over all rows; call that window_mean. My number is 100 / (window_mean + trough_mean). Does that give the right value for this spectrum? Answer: 0.85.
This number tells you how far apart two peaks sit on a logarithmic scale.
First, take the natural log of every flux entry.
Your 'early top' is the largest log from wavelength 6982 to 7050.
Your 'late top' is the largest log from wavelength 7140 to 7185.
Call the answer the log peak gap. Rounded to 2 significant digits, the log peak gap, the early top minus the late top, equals 0.11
